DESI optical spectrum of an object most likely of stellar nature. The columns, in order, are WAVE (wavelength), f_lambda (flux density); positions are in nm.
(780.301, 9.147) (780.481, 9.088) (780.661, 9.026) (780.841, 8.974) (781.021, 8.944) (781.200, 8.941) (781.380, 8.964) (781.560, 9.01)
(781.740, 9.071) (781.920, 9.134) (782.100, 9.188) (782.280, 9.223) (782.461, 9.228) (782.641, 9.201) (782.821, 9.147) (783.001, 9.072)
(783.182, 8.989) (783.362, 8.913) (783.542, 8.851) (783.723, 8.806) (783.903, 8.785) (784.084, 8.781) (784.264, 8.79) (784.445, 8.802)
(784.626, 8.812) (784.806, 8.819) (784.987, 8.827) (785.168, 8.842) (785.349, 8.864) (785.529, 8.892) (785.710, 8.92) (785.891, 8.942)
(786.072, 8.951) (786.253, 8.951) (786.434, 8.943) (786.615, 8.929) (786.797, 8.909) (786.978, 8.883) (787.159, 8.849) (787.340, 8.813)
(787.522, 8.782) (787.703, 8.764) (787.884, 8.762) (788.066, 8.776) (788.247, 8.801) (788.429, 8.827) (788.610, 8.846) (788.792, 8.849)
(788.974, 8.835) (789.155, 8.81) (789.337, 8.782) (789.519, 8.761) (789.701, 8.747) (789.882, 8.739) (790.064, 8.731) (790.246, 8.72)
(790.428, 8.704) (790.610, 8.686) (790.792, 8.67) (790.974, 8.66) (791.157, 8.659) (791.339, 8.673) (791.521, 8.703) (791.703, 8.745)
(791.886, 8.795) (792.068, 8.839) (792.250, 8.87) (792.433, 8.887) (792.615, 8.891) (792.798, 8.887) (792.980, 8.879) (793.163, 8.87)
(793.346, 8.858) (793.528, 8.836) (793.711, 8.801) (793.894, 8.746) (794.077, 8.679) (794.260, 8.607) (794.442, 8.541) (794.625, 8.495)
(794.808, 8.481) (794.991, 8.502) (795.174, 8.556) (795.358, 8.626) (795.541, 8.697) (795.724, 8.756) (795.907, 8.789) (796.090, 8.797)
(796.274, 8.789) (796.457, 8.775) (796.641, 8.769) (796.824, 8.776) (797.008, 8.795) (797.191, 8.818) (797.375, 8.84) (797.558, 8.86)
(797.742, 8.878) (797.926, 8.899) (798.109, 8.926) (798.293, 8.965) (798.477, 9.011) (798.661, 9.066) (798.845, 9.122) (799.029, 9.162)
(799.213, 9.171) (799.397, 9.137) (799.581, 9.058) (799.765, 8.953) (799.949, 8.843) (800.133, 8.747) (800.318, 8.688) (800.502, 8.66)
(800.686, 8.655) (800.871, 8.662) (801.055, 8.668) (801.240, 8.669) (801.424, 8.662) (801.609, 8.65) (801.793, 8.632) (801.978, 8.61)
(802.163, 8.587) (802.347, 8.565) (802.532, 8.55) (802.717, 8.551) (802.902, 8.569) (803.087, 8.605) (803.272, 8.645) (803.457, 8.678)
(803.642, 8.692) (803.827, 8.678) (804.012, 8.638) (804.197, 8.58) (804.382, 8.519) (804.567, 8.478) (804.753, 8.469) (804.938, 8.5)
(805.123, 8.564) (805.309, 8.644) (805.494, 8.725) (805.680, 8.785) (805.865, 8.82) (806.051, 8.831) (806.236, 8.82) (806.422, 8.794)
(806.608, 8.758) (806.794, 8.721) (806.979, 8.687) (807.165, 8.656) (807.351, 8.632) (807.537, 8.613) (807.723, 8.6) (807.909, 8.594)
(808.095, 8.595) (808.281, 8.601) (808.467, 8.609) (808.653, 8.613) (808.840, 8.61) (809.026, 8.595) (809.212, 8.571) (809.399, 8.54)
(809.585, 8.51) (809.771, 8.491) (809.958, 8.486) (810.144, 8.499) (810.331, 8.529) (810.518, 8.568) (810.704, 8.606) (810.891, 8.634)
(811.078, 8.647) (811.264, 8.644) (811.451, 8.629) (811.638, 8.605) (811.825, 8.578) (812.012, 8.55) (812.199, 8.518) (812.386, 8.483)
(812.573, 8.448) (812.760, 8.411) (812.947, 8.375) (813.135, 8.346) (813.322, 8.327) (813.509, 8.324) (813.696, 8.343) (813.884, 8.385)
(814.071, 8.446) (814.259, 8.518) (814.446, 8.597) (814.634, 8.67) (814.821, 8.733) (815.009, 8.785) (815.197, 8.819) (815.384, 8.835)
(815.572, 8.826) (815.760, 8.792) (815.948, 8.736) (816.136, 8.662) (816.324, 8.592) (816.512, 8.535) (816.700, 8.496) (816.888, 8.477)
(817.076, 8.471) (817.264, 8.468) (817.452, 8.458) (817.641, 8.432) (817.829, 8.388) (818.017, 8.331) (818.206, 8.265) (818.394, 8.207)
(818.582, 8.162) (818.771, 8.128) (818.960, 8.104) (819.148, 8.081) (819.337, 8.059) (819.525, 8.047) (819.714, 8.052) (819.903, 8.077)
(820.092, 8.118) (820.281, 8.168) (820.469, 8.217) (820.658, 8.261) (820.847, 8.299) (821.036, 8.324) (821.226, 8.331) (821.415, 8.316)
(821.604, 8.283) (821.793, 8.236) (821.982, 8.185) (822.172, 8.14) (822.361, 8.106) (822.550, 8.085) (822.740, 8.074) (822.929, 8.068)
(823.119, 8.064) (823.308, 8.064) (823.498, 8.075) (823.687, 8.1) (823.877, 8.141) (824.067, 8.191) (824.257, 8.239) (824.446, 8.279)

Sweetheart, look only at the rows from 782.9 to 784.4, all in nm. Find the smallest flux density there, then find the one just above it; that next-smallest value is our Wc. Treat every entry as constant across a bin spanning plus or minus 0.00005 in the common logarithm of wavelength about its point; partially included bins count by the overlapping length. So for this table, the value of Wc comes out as 8.785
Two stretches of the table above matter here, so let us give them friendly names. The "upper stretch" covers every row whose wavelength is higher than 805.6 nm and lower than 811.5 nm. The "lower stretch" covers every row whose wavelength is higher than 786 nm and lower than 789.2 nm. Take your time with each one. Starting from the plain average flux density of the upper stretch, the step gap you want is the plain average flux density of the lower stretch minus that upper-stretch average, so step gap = 0.21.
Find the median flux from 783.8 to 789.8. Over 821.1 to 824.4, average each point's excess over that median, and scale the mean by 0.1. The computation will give -0.067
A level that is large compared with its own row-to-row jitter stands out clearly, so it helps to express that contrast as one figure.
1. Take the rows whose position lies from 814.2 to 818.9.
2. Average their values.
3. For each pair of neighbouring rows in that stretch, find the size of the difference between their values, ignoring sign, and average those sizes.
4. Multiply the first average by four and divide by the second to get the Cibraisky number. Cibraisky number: 800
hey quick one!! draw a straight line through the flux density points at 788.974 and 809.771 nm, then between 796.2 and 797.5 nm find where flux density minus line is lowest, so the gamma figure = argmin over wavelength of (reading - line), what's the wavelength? 796.641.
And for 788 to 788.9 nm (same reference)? 788.066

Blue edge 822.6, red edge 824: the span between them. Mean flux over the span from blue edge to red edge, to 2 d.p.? 8.08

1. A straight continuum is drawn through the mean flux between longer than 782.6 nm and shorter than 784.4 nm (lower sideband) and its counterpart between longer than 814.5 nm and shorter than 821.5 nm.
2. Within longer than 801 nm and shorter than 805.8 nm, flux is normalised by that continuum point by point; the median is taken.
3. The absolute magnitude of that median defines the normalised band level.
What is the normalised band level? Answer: 1.00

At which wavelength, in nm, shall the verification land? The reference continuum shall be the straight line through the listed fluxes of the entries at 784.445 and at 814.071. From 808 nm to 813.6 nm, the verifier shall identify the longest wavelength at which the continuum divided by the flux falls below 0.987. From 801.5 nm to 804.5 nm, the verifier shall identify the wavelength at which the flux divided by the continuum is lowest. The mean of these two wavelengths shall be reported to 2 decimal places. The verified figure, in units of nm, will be 808.01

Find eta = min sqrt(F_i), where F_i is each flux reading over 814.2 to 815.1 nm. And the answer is 2.92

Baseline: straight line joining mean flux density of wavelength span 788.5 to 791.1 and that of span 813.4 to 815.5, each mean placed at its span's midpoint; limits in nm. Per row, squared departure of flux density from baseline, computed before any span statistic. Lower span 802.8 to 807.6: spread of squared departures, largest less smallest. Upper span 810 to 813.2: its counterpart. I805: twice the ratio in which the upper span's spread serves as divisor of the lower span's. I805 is 1.1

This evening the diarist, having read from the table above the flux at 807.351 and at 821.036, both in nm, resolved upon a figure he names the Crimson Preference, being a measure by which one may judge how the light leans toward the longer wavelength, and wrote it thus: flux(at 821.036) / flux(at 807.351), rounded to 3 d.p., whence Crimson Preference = 0.964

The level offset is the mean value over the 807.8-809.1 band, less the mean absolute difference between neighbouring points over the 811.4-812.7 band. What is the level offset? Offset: 8.57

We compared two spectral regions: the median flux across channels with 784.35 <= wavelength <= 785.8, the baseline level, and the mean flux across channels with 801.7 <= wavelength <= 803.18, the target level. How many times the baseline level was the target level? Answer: 0.97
